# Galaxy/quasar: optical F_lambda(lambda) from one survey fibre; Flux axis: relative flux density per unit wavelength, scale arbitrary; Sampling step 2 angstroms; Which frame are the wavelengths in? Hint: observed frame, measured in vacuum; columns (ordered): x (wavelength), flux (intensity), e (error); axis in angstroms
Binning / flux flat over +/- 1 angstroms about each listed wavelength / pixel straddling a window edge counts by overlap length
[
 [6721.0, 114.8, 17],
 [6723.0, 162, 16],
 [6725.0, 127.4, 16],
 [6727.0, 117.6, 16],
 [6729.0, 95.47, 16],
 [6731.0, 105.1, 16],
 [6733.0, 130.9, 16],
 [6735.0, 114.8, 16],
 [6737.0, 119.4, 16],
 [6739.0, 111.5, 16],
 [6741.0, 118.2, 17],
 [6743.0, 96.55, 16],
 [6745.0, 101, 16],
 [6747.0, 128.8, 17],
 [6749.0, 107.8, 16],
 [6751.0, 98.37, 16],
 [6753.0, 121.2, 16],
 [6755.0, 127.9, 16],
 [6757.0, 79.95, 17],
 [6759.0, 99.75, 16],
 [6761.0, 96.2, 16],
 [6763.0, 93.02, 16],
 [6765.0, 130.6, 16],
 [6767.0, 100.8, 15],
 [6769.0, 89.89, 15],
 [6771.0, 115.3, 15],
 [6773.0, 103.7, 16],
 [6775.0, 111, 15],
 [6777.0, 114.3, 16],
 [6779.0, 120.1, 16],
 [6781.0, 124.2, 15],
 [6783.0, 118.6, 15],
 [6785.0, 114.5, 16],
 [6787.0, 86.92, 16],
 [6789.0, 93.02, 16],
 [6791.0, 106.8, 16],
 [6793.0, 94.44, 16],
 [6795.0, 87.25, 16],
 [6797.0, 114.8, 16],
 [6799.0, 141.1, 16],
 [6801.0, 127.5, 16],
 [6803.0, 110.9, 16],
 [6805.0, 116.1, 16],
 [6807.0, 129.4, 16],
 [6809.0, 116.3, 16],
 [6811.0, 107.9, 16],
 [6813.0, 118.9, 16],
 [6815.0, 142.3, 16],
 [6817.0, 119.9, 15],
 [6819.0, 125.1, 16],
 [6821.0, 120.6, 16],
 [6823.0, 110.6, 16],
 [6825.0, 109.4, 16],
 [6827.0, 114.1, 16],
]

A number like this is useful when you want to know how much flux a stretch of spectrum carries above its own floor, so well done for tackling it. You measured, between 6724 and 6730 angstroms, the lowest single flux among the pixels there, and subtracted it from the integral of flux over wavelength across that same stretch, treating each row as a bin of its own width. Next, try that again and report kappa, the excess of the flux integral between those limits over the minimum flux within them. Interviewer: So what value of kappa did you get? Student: 585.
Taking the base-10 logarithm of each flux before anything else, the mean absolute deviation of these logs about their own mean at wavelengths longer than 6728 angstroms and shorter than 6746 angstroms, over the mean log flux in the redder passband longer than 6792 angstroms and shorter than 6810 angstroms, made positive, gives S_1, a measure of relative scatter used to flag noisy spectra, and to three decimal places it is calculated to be 0.019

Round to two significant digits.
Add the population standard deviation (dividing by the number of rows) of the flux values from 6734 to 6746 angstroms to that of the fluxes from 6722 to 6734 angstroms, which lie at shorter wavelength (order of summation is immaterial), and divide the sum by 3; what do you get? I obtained 9.9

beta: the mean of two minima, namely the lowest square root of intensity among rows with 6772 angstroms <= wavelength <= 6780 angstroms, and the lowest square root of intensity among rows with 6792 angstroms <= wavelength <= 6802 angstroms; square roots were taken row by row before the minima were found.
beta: 9.8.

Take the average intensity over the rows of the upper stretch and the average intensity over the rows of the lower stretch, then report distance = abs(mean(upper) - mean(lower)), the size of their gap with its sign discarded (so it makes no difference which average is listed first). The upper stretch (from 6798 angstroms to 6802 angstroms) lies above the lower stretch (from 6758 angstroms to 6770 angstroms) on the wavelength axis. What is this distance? 32.6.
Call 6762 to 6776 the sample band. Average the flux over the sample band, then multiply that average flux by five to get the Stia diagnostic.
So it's 532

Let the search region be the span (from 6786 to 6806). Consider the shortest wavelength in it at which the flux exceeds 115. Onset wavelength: 6799.0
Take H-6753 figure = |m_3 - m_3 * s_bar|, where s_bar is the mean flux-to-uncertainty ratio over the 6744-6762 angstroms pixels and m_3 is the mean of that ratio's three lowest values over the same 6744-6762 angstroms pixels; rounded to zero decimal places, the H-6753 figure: 31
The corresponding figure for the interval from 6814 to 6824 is 51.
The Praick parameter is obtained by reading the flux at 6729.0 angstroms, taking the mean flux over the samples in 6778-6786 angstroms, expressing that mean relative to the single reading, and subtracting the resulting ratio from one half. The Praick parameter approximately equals -0.8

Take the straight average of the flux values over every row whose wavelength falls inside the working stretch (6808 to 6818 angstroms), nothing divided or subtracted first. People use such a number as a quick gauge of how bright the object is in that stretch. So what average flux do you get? 121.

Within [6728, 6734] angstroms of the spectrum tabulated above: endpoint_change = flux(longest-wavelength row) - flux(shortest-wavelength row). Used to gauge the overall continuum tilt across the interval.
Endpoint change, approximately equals 35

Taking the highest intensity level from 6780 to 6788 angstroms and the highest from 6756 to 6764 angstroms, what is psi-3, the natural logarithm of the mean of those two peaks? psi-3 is 4.72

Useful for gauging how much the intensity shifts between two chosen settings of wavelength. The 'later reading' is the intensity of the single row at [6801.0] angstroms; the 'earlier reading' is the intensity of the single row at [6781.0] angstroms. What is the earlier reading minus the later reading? -3.3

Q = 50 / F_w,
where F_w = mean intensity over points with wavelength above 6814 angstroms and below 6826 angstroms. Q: 0.412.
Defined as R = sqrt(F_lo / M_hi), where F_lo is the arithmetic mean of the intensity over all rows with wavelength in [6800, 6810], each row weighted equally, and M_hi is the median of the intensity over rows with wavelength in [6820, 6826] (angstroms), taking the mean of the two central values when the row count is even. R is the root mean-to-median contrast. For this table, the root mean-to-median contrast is 1.042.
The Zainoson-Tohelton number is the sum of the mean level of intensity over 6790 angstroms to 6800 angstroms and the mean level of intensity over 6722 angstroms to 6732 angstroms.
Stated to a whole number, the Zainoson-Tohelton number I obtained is 230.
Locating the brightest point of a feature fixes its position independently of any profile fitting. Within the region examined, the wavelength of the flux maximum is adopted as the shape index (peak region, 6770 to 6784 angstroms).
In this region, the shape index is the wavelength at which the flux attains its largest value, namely 6781.0 angstroms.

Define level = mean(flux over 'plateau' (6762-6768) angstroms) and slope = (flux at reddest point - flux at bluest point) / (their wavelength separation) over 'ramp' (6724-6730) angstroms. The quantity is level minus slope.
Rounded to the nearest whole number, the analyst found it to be 116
